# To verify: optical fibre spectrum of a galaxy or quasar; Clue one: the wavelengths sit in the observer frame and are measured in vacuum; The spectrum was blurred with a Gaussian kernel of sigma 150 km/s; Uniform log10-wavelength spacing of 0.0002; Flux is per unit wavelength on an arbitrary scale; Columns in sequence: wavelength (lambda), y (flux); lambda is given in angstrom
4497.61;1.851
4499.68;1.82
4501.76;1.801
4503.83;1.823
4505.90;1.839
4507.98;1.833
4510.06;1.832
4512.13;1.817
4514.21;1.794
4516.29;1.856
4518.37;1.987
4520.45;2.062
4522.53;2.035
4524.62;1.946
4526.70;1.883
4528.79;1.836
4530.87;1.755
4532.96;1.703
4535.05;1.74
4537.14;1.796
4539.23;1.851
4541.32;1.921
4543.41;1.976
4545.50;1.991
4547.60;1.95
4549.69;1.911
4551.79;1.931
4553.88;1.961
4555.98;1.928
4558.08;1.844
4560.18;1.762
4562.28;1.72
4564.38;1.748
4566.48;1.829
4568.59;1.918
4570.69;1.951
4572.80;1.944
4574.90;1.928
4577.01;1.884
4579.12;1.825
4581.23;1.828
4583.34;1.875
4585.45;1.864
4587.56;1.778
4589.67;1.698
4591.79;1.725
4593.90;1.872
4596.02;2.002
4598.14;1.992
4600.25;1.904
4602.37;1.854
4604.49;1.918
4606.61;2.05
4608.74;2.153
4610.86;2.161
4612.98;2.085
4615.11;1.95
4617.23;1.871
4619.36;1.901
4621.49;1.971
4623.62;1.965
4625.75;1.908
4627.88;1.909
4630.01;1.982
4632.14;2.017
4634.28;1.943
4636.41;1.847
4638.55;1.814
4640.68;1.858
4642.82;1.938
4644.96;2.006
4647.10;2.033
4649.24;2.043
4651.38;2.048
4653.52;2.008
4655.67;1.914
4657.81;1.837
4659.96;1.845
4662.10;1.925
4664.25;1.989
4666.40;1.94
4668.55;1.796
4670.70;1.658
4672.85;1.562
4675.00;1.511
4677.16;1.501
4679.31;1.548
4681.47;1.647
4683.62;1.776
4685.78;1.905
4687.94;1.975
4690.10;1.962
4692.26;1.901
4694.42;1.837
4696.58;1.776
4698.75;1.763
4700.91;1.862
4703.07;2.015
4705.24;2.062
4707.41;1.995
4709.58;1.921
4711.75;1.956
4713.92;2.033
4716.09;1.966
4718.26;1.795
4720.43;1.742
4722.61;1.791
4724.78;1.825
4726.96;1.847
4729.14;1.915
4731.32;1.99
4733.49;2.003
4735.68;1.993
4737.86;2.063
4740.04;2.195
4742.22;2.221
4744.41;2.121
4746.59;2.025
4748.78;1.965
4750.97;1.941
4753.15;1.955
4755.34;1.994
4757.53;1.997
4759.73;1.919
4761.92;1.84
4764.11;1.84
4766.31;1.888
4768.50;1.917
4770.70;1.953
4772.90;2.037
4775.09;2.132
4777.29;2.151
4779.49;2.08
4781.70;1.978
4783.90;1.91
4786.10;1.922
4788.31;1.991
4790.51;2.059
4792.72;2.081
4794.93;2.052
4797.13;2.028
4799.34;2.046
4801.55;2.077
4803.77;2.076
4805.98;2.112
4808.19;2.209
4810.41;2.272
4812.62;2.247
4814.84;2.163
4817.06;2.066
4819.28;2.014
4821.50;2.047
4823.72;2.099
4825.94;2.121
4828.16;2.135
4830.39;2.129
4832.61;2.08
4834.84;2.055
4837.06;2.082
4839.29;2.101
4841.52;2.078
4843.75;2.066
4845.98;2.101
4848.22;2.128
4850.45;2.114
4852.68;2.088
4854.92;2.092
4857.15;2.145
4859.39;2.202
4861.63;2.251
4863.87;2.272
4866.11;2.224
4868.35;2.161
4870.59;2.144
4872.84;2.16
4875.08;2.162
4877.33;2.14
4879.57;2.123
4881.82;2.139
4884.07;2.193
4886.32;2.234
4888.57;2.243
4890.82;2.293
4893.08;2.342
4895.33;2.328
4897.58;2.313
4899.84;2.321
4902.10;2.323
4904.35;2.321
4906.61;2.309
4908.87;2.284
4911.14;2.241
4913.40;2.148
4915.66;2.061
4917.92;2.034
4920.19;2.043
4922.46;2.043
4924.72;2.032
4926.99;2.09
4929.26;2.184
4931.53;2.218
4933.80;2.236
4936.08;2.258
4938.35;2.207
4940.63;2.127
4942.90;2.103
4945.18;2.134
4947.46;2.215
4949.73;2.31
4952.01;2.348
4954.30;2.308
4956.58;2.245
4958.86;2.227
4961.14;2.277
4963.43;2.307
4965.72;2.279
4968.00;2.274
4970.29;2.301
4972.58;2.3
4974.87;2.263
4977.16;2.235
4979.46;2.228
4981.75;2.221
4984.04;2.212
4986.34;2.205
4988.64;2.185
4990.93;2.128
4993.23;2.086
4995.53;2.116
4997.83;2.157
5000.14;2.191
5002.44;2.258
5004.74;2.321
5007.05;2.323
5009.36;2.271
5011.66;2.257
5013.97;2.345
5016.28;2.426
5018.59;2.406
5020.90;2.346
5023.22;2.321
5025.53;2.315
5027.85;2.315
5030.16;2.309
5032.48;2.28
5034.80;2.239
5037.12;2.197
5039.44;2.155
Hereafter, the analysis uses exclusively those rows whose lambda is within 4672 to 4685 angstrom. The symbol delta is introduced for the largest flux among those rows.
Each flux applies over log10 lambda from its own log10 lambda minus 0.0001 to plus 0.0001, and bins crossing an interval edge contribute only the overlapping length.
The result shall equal 1.776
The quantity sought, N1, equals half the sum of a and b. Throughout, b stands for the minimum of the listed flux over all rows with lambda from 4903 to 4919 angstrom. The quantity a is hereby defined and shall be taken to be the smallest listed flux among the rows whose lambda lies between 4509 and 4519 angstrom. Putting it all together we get 1.91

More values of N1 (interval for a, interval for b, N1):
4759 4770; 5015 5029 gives 2.08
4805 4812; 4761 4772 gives 1.98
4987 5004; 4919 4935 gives 2.06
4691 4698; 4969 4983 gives 2.00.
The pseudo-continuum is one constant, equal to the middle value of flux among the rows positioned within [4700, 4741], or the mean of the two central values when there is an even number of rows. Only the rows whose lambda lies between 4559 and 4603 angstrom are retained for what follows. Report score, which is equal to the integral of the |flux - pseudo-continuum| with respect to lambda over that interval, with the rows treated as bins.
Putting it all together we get 5.3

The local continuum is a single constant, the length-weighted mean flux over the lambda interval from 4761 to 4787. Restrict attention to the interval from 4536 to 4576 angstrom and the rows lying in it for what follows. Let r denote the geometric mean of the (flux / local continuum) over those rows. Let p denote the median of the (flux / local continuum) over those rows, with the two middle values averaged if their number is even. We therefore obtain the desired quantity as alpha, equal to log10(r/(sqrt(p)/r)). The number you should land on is -0.033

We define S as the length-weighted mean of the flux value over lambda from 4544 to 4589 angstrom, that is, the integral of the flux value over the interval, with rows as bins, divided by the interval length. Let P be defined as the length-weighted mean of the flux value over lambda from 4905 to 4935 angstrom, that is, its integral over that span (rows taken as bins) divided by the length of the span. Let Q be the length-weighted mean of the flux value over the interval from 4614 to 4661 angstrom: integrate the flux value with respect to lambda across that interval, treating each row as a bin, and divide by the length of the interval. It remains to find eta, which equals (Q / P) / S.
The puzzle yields 0.48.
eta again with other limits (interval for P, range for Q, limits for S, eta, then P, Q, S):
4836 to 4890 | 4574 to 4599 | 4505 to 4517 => 0.47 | 2.15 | 1.85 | 1.83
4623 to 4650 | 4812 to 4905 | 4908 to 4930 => 0.53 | 1.94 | 2.17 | 2.11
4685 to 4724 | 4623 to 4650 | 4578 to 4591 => 0.56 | 1.90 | 1.94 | 1.81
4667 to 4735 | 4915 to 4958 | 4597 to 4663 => 0.60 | 1.84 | 2.17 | 1.96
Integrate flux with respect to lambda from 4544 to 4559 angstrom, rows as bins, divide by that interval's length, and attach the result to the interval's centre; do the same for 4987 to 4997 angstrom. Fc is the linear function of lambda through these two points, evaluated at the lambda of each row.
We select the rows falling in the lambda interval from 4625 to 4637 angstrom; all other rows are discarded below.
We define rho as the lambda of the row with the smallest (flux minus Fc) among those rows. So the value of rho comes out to 4636.41 angstrom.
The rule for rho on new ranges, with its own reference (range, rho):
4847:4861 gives 4852.68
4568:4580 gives 4579.12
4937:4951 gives 4942.90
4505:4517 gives 4514.21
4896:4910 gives 4908.87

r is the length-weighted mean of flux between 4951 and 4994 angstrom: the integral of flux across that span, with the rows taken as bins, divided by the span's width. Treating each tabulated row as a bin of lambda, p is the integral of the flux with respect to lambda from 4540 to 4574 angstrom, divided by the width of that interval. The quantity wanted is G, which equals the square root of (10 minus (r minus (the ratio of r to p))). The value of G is 2.99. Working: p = 1.89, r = 2.2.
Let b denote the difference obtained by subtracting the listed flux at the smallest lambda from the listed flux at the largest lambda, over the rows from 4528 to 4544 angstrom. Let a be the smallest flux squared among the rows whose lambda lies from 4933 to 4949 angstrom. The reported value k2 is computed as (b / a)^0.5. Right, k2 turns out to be 0.18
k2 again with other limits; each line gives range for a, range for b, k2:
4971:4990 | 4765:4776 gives 0.23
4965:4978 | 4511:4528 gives 0.11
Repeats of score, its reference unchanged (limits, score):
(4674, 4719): 6.6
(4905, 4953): 10.0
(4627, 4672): 3.8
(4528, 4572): 4.9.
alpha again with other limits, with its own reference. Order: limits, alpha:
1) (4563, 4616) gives -0.022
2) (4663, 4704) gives -0.070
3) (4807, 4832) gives 0.052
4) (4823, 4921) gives 0.065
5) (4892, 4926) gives 0.065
